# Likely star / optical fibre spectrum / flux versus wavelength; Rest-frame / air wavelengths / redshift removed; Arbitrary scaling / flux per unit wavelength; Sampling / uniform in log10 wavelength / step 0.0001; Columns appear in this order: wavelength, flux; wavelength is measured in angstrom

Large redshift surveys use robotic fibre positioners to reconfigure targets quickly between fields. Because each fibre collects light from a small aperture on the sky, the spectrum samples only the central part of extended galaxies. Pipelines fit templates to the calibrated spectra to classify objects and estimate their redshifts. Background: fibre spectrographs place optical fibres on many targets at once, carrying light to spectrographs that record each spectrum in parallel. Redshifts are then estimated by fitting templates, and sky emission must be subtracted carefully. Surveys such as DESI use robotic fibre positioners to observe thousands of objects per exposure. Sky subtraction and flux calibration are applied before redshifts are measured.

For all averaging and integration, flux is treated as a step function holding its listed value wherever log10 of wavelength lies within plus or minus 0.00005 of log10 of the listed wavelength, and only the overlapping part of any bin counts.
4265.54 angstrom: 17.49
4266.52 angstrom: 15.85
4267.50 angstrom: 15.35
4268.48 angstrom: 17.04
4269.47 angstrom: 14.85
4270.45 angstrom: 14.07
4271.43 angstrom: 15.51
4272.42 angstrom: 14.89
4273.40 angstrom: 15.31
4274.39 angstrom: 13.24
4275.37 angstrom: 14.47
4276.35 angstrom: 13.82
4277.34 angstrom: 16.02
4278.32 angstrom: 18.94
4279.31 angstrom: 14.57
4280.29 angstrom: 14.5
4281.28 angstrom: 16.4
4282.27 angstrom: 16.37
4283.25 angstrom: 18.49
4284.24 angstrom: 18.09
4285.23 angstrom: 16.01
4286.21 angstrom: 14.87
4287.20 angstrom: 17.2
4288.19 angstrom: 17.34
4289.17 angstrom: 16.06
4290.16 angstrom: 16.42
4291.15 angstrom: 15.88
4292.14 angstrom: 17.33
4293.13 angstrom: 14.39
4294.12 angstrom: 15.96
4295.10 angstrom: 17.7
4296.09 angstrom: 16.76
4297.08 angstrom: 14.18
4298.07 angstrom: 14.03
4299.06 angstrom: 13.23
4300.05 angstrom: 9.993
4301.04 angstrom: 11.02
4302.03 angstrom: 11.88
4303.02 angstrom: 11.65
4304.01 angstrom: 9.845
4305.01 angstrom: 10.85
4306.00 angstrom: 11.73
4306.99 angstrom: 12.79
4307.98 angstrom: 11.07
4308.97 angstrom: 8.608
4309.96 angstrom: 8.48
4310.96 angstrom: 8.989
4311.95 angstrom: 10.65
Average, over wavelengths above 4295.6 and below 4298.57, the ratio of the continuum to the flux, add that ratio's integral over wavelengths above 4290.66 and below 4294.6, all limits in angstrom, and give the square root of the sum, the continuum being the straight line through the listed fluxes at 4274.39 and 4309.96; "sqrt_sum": 1.84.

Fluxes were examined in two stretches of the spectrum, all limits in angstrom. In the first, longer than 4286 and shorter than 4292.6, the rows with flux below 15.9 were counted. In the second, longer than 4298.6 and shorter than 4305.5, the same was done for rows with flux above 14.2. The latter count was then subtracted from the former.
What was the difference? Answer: 2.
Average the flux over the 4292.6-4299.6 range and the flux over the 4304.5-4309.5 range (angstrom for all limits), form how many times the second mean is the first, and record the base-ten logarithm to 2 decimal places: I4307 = -0.14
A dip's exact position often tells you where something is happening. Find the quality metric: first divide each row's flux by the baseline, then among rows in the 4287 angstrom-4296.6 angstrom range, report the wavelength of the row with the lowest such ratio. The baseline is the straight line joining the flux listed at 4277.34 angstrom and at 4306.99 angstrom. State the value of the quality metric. 4293.13 angstrom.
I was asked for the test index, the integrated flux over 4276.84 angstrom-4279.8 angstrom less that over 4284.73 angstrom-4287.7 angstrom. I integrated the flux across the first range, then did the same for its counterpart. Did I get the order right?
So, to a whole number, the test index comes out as 1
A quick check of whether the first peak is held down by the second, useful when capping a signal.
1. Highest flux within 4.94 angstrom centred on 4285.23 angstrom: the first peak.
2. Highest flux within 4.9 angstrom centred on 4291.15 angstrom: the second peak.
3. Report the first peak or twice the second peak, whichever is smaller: 18.5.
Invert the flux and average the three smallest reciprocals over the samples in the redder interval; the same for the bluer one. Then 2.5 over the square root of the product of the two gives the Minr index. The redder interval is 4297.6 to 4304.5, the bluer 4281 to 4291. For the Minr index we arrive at 38.2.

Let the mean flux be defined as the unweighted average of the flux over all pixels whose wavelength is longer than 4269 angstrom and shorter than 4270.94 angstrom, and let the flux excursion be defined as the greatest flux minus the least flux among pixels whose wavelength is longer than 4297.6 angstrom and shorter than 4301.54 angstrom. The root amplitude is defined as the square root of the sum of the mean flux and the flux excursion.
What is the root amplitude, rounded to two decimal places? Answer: 4.30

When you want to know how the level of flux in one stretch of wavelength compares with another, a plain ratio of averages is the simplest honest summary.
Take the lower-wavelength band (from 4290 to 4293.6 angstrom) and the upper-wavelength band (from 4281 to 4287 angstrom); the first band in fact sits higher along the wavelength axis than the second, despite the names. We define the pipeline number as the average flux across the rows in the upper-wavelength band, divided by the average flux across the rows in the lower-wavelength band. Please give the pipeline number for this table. 1.0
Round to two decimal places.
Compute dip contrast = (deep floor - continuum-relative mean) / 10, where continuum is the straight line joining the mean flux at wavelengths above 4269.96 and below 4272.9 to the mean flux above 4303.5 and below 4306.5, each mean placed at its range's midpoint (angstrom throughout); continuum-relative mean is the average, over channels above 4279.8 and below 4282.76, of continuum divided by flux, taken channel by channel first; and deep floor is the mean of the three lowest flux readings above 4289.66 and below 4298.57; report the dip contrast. 1.33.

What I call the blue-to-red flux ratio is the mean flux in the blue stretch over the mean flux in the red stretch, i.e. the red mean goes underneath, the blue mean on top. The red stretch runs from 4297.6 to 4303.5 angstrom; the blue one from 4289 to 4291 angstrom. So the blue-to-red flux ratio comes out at 1.4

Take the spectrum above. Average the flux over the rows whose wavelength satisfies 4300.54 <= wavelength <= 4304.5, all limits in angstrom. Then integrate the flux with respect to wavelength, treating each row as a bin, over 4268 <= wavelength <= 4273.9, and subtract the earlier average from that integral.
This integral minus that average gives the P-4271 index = 79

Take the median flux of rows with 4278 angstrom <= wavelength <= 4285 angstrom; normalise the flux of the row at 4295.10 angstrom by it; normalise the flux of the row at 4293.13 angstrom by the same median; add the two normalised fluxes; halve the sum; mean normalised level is 0.98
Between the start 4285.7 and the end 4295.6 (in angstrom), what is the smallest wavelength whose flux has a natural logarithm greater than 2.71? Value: 4287.20 angstrom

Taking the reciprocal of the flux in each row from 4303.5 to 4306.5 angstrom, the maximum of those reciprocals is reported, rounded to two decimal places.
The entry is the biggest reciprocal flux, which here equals 0.10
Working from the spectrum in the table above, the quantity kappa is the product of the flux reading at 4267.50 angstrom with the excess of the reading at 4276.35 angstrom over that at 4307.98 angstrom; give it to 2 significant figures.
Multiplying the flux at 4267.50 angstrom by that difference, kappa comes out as 42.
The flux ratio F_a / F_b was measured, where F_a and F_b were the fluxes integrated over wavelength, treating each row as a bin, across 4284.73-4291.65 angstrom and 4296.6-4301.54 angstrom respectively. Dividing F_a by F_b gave 1.8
